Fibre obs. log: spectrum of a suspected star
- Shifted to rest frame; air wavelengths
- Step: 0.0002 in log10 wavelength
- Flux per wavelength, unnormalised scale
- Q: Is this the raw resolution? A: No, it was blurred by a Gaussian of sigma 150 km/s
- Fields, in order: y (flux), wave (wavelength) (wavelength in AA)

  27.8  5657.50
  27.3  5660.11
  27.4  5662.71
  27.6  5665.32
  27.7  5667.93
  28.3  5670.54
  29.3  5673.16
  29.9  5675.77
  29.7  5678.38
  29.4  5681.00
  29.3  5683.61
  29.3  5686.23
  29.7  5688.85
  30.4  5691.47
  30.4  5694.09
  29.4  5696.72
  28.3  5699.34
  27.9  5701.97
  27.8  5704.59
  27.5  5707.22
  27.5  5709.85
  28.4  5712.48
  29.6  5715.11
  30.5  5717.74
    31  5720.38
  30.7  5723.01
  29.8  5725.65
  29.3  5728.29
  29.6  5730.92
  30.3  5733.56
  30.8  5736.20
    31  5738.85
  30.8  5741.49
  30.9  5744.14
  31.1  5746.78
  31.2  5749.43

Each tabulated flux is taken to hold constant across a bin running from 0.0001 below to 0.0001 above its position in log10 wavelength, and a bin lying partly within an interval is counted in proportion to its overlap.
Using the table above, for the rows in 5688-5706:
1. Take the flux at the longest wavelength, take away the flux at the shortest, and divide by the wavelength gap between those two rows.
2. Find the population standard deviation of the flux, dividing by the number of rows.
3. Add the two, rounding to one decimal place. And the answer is 0.9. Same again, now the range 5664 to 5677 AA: 1.1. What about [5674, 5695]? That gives 0.4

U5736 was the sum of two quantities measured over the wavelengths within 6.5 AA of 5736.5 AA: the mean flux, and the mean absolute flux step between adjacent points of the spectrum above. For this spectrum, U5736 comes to 30.9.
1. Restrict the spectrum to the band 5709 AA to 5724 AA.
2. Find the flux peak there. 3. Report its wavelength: 5720.38 AA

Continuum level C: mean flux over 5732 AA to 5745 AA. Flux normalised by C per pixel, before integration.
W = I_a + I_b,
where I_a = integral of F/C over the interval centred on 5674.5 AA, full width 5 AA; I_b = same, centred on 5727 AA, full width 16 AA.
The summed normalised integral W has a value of 20.5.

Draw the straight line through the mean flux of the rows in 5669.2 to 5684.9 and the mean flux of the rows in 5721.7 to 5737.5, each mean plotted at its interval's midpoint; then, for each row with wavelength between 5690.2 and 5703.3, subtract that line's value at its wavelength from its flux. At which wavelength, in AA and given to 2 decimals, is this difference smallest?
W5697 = 5701.97 AA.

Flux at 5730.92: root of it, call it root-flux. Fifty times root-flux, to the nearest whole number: 272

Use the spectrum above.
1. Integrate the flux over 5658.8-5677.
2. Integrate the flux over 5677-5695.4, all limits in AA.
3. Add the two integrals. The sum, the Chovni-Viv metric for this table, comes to 1061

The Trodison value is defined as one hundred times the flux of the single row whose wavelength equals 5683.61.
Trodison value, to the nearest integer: 2930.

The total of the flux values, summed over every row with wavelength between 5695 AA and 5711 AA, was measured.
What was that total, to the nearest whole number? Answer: 168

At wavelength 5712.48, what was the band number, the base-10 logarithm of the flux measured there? 1.45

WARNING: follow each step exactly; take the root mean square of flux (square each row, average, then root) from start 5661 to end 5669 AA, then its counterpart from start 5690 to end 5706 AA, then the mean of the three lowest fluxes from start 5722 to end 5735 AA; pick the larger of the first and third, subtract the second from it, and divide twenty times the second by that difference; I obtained 1134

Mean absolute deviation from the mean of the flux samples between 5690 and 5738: 1.0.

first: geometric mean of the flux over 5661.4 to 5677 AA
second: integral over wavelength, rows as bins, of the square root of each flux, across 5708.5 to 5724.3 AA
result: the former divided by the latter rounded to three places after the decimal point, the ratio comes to 0.330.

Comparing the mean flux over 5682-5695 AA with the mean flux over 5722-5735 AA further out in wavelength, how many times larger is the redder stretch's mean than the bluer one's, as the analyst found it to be 1.00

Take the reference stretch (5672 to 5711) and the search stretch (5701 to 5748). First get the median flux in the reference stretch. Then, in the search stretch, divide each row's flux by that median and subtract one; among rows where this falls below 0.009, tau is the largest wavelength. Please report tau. 5728.29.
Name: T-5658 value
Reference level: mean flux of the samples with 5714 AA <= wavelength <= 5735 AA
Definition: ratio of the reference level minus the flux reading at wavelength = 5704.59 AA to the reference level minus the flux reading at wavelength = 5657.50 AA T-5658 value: 1.0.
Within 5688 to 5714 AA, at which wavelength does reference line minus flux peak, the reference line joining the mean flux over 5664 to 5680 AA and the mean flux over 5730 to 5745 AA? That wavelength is 5709.85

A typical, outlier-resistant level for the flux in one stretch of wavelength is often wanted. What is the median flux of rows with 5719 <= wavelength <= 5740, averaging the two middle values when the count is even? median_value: 30.5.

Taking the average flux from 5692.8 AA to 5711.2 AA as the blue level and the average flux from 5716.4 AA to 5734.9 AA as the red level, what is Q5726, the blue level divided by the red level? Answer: 0.94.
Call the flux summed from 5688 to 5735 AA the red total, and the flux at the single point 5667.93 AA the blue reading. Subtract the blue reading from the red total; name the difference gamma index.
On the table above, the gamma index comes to 500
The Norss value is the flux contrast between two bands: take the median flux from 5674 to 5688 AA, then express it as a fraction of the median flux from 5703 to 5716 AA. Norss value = 1.06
